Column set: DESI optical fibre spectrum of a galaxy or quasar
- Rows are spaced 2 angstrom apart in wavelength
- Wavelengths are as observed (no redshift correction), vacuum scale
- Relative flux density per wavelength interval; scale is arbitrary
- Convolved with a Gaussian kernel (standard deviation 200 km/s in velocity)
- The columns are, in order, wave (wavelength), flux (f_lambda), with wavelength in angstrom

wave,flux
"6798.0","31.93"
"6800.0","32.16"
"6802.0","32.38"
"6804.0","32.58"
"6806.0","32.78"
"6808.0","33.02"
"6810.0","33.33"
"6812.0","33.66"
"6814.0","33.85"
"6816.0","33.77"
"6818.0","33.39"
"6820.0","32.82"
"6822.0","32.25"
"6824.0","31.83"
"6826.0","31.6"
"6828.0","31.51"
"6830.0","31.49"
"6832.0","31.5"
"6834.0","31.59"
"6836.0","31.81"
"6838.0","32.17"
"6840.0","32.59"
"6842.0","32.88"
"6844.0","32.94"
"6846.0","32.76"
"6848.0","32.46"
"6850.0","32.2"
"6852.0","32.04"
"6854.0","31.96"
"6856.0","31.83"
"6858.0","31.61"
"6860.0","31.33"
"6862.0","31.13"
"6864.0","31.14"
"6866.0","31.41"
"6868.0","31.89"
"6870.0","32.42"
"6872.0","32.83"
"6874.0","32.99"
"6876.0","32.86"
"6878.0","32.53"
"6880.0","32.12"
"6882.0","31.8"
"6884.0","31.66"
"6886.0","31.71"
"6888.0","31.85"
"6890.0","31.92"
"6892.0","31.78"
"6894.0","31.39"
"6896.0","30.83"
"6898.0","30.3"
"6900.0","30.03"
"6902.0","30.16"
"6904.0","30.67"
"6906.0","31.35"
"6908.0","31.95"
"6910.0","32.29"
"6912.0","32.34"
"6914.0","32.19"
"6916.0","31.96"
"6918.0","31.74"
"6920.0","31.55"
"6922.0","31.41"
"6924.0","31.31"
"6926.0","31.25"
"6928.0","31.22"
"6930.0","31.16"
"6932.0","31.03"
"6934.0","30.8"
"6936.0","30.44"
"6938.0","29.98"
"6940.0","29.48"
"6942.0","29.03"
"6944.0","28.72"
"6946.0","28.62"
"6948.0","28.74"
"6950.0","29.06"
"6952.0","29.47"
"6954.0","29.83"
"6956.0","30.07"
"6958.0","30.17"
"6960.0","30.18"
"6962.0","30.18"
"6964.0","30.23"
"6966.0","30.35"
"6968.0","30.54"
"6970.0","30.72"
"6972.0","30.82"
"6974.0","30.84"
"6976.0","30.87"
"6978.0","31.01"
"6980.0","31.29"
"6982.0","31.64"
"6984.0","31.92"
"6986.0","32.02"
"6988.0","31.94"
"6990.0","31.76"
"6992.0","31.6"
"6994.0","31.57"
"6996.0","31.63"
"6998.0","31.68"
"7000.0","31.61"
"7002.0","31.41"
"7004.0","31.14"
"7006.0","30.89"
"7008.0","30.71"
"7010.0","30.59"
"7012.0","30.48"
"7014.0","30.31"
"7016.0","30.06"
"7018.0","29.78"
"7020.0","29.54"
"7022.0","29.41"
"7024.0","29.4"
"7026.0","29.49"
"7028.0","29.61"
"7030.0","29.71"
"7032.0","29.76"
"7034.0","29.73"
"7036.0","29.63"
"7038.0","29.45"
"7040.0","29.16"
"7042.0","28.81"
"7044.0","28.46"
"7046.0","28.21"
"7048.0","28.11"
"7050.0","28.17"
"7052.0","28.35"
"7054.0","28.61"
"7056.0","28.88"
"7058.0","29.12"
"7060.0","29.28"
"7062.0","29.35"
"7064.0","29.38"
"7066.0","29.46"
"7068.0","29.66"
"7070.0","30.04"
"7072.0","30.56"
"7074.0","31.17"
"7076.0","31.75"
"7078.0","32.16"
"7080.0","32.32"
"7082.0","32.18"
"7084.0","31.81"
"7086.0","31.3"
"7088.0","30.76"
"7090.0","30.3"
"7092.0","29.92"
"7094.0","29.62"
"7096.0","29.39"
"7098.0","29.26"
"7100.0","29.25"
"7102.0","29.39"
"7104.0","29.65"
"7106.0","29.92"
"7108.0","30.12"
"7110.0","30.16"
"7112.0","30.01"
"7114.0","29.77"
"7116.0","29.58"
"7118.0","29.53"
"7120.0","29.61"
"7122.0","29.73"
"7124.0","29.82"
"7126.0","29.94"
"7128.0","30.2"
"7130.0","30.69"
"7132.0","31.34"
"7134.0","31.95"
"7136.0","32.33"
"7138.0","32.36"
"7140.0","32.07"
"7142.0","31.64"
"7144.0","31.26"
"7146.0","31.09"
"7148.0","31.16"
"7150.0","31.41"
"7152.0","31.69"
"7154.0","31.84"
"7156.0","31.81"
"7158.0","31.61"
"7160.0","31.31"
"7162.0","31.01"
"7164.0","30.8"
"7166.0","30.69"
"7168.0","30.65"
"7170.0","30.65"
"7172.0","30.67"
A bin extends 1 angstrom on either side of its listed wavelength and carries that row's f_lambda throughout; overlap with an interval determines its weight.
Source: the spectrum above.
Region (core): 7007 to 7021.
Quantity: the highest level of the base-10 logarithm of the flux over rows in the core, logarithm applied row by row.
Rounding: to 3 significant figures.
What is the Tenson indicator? 1.49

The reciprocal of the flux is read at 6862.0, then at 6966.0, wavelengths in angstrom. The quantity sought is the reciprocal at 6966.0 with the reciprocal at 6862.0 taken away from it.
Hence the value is 0.0008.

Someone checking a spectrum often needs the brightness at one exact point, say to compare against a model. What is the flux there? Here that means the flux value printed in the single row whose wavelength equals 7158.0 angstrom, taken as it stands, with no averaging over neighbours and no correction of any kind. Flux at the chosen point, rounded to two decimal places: 31.61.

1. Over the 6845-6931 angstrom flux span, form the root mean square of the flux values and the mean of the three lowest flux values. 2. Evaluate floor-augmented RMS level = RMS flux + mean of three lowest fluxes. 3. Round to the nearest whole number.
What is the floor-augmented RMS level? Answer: 62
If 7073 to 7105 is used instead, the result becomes 60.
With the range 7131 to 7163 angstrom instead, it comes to 63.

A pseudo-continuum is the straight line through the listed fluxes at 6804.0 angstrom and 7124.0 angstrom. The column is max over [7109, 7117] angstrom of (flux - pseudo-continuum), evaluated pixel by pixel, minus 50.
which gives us -49.8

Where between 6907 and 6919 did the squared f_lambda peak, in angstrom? 6912.0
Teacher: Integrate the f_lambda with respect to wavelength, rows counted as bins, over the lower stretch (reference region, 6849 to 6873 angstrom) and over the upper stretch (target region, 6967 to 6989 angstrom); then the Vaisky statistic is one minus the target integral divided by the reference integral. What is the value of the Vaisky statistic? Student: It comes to 0.1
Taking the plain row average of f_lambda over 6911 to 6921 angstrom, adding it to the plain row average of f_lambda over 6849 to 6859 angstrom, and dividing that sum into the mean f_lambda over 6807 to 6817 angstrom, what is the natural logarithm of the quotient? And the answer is -0.645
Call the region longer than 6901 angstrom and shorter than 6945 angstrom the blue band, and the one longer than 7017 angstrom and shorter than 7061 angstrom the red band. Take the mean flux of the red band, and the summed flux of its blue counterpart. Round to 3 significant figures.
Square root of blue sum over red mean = 4.84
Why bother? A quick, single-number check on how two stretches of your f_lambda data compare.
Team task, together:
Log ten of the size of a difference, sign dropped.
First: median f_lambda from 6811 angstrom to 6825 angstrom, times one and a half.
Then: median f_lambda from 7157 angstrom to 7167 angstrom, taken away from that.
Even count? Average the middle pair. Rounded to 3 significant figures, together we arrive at 1.28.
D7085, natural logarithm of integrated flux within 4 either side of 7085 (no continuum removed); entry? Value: 5.5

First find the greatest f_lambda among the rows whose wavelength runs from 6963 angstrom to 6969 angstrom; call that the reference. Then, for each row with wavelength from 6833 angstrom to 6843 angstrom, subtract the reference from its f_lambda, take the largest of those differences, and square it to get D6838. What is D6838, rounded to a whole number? 5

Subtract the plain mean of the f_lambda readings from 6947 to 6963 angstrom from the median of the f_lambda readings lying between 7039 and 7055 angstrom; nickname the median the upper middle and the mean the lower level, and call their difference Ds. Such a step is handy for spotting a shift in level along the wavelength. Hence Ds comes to -1.3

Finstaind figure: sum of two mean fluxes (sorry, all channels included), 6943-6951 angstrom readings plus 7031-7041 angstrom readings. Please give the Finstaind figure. 58.3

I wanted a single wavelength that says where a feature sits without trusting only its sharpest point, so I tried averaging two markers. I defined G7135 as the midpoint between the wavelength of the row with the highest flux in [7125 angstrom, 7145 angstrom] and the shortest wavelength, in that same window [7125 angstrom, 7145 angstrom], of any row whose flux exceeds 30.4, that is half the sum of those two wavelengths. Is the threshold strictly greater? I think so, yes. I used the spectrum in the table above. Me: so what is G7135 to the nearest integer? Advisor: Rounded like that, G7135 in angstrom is 7134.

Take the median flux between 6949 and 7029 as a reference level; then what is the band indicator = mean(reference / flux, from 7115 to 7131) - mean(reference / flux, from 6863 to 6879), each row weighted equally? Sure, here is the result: 0.08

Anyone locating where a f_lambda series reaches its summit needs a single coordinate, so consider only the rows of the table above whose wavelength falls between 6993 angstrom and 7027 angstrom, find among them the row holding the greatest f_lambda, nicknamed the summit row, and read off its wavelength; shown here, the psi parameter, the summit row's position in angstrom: 6998.0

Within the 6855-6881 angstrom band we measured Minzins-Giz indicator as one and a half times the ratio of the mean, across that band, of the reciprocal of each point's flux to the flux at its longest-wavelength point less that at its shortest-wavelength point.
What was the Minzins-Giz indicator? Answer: 0.16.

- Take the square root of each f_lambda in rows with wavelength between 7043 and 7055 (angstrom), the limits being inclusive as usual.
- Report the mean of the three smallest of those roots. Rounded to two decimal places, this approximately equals 5.31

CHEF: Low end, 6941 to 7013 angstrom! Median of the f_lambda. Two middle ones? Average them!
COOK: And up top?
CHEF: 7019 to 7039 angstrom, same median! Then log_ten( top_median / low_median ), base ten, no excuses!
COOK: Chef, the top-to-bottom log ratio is -0.017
